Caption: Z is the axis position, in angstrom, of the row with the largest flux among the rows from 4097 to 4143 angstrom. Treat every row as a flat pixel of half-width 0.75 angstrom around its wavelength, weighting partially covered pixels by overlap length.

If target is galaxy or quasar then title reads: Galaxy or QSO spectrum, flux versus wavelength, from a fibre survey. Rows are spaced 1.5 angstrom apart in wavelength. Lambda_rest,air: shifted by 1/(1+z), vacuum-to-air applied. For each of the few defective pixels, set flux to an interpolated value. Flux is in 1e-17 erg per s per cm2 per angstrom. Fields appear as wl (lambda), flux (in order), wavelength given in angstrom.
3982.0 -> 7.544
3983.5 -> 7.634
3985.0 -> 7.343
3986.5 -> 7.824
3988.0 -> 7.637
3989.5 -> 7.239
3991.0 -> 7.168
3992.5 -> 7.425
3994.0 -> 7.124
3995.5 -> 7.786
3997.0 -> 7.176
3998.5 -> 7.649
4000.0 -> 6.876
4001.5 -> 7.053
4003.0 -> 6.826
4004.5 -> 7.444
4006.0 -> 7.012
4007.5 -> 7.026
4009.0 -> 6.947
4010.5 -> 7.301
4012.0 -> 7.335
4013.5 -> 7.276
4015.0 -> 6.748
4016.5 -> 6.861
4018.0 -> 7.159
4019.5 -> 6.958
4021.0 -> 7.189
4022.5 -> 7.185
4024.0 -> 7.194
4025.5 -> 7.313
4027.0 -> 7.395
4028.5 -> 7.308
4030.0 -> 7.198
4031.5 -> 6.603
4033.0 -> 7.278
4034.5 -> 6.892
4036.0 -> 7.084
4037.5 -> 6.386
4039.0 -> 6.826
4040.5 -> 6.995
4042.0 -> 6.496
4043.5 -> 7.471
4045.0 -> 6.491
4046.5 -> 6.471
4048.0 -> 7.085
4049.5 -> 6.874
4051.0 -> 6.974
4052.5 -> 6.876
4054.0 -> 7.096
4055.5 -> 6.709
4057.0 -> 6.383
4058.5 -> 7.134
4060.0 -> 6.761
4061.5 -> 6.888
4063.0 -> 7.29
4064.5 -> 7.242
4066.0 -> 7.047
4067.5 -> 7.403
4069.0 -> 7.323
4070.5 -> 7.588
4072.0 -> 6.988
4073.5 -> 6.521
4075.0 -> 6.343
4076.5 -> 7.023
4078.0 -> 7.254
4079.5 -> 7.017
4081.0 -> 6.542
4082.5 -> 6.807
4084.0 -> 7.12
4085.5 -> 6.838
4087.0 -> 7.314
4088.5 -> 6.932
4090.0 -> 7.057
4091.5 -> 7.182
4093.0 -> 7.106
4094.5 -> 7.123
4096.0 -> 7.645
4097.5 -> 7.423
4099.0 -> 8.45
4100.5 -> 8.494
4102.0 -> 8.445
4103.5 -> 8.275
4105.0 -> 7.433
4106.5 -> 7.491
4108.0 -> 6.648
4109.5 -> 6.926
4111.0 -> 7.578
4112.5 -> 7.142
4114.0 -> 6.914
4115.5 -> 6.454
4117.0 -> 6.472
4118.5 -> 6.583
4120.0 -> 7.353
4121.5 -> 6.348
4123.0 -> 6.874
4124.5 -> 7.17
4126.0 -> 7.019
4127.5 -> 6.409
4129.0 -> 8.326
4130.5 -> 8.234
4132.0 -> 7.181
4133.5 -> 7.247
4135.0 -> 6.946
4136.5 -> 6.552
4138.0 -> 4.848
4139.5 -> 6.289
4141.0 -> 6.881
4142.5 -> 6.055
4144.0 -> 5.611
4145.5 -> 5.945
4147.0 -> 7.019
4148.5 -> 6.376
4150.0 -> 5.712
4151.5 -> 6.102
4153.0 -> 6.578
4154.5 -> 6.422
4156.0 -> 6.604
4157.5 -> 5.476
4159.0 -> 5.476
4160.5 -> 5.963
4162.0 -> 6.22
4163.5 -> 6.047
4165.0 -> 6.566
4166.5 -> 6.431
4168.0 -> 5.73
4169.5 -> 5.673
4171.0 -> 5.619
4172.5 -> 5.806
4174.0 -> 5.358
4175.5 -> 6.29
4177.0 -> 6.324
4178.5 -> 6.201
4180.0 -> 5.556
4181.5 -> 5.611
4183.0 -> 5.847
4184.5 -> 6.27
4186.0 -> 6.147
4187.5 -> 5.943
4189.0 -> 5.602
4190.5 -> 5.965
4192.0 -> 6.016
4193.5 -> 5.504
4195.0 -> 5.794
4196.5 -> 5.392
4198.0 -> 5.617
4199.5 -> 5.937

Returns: 4100.5 angstrom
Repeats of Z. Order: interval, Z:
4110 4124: 4111.0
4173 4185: 4177.0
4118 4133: 4129.0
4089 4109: 4100.5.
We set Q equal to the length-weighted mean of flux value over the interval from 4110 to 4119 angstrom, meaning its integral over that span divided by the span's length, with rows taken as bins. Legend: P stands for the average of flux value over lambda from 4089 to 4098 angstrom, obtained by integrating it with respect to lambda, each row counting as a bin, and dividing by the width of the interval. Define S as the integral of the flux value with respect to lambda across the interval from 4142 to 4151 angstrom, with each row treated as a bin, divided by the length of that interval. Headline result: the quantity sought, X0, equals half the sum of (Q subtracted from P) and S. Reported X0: 3.2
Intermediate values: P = 7.2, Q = 6.87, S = 6.1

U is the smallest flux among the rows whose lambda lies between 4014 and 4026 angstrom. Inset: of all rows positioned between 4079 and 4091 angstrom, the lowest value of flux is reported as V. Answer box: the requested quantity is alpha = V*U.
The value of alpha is 44.1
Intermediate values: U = 6.748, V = 6.542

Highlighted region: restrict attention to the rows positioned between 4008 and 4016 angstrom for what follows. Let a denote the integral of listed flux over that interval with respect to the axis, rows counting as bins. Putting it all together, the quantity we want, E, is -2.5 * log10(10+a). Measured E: -4.56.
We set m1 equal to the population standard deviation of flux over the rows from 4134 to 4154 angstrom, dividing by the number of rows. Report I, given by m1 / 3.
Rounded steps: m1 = 0.59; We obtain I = 0.20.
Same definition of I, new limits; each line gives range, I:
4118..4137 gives 0.20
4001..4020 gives 0.07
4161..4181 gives 0.12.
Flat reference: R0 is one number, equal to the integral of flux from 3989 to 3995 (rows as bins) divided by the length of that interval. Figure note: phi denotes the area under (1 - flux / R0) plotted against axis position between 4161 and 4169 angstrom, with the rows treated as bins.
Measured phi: 1.2 angstrom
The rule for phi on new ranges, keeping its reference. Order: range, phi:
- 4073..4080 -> 0.4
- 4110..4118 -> 0.4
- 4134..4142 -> 1.0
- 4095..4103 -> -0.9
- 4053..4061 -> 0.5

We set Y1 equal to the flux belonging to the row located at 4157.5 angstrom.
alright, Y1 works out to 5.476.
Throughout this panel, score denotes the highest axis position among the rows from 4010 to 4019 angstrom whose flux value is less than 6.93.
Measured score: 4016.5 angstrom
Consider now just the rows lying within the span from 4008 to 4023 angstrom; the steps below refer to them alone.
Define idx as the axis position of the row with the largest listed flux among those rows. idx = 4012.0 angstrom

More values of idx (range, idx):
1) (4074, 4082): 4078.0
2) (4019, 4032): 4027.0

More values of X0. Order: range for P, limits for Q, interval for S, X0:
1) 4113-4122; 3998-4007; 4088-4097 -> 3.4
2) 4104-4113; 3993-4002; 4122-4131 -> 3.6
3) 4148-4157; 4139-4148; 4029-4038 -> 3.5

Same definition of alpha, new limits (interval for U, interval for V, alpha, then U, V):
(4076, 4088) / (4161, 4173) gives 36.8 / 6.542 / 5.619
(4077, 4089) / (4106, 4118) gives 42.2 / 6.542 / 6.454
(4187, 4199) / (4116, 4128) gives 34.2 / 5.392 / 6.348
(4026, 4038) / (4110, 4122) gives 40.5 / 6.386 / 6.348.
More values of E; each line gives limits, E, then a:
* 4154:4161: -4.29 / 42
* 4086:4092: -4.30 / 43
